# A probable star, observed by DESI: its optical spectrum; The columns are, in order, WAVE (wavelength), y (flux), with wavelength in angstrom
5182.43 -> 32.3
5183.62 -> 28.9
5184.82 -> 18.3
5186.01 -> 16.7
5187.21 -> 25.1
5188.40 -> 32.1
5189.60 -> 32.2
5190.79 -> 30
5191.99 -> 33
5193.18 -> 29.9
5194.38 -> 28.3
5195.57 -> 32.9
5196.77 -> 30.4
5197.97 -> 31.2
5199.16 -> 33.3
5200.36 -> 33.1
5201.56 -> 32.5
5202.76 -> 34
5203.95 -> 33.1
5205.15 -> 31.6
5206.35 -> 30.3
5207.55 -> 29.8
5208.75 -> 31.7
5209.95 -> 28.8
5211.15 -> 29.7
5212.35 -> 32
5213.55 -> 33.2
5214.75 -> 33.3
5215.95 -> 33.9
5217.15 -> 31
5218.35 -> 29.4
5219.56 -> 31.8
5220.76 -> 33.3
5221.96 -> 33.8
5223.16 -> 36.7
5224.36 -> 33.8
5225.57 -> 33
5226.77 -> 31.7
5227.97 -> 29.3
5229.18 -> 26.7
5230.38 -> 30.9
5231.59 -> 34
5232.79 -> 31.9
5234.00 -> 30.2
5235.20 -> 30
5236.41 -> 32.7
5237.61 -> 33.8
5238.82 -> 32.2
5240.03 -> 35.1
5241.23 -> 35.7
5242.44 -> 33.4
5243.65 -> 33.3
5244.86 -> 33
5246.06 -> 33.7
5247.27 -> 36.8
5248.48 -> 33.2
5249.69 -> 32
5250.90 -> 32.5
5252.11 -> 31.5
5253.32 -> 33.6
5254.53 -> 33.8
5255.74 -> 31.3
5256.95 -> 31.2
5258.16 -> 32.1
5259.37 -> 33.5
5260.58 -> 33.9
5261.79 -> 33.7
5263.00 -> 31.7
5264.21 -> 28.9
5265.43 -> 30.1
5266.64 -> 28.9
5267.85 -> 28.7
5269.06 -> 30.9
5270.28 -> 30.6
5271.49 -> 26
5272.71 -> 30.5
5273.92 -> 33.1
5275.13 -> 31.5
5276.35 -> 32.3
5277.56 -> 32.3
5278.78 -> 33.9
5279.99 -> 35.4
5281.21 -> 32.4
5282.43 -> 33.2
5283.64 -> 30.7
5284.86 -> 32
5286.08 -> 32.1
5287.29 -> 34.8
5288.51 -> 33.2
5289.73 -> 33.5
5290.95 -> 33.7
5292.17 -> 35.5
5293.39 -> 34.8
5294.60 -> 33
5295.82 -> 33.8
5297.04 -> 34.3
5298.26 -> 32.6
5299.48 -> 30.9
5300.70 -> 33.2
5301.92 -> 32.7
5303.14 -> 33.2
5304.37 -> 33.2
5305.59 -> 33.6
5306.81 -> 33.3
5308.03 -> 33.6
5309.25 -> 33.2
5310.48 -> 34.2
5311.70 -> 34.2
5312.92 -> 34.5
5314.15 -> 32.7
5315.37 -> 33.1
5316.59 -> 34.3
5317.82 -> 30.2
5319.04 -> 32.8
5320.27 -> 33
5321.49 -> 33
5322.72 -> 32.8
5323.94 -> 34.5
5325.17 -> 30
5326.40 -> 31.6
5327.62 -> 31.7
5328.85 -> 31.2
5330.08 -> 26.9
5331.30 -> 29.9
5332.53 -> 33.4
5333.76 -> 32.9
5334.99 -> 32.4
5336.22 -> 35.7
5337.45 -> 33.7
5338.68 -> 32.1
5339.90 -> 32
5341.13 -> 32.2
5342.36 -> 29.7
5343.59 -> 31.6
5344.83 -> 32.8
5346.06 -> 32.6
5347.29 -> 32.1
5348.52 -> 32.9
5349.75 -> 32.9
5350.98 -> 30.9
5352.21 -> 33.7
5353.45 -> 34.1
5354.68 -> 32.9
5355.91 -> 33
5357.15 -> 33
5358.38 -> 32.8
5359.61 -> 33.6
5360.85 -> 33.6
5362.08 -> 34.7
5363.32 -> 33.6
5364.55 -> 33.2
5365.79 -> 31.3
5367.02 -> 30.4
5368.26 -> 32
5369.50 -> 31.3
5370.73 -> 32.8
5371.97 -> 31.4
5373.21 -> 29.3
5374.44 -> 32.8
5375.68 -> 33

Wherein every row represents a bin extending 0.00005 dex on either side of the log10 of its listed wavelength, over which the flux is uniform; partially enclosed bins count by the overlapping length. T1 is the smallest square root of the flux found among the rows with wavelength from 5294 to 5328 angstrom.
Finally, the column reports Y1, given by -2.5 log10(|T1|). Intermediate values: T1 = 5.48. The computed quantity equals -1.85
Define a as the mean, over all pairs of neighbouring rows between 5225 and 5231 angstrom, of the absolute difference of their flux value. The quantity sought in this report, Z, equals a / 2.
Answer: 1.31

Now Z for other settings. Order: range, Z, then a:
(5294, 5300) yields 0.59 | 1.2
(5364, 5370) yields 0.64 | 1.3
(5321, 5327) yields 1.00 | 2.0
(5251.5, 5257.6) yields 0.61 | 1.2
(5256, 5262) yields 0.36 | 0.7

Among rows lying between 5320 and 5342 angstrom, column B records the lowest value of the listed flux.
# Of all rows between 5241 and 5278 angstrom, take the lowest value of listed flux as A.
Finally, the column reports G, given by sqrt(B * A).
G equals 26.4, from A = 26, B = 26.9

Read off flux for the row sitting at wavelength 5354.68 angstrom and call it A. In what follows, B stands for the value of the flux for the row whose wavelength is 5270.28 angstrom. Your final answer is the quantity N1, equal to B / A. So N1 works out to 0.93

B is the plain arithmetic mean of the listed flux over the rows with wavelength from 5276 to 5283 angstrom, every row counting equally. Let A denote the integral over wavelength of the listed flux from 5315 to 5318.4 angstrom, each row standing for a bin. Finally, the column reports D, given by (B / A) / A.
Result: 0.0027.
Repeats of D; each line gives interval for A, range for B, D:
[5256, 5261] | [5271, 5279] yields 0.0012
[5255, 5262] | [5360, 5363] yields 0.0007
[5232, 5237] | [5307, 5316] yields 0.0014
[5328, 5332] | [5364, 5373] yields 0.0023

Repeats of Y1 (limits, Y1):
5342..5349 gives -1.84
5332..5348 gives -1.84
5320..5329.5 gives -1.85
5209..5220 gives -1.82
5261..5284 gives -1.77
